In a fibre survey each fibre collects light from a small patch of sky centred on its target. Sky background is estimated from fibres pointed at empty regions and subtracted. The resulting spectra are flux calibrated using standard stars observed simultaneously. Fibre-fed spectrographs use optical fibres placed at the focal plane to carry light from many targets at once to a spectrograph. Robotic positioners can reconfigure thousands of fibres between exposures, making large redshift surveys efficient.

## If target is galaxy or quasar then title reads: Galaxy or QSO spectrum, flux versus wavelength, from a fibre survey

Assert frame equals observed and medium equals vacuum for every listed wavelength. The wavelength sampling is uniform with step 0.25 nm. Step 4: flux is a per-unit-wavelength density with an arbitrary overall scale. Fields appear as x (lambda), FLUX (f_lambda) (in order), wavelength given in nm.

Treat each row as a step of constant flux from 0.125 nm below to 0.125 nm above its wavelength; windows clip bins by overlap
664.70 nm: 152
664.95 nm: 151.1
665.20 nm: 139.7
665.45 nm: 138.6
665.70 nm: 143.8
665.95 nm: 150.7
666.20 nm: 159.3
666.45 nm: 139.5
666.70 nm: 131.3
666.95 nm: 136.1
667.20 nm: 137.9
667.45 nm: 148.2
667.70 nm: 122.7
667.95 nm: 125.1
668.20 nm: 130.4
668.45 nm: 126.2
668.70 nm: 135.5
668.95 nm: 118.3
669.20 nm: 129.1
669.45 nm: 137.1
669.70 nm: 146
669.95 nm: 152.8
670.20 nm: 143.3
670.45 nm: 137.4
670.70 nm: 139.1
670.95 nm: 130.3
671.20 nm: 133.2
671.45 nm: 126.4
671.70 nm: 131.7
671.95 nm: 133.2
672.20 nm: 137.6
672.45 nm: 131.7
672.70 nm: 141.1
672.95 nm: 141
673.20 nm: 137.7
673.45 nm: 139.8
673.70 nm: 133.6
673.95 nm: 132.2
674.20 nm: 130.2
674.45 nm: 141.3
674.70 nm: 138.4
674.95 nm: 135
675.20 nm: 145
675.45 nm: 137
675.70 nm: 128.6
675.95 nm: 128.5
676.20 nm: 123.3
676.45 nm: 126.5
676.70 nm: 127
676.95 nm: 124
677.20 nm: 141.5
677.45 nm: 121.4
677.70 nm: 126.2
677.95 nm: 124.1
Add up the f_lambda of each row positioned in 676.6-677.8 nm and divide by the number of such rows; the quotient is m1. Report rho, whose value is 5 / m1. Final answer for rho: 0.0391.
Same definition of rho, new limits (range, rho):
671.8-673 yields 0.0365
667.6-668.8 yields 0.0391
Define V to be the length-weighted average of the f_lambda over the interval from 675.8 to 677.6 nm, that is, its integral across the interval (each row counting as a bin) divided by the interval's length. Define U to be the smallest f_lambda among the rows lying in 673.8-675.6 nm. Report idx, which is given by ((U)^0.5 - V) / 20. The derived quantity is -5.80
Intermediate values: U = 130.2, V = 127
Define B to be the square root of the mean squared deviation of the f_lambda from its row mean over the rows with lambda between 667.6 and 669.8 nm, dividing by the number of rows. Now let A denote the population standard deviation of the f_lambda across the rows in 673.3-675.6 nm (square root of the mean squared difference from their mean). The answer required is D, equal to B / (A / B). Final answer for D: 14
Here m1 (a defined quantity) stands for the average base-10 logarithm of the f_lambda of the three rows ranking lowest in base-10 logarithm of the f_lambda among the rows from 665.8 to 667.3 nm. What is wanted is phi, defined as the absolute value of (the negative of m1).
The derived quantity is 2.13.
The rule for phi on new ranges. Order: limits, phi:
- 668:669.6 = 2.09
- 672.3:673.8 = 2.13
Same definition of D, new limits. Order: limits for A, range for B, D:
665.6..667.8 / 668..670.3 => 10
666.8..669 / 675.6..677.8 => 3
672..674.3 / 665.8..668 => 32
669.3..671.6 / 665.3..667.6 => 9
